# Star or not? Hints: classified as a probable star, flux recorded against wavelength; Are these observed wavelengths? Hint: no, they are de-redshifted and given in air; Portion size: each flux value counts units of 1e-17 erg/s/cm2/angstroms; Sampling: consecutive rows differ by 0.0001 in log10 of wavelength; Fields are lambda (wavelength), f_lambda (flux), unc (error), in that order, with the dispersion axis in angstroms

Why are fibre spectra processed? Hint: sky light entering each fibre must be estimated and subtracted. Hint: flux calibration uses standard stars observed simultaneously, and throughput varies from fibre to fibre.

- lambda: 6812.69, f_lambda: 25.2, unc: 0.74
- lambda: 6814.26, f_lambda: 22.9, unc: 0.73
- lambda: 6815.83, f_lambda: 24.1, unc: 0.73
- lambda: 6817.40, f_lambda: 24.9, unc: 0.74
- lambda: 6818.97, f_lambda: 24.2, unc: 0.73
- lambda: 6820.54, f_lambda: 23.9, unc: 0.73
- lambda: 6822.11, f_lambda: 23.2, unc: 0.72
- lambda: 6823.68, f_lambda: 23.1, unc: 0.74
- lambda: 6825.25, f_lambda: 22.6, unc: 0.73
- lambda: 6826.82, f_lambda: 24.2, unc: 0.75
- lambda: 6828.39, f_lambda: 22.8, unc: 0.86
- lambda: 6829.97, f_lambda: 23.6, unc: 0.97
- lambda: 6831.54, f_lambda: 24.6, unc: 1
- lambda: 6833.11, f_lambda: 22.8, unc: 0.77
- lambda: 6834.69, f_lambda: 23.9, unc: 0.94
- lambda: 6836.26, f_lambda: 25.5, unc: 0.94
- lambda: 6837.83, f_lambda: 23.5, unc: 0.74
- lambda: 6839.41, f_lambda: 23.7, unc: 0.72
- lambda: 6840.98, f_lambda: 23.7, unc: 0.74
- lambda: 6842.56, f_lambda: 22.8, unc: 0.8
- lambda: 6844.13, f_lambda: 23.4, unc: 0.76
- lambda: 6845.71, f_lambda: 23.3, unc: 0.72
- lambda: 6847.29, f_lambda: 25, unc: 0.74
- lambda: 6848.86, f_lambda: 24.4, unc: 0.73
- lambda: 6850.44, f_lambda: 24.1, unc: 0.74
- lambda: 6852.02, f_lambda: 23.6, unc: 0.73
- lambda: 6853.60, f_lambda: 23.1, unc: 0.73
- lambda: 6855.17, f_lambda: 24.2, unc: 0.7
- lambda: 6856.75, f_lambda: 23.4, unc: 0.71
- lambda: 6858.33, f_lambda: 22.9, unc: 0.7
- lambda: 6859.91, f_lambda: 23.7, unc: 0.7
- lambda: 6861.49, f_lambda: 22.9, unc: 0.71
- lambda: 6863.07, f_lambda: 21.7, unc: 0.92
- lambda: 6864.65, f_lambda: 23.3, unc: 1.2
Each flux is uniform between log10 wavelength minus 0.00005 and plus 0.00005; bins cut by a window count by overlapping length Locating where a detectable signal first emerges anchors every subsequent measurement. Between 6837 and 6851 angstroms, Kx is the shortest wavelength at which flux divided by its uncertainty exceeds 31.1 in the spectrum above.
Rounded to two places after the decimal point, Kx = 6837.83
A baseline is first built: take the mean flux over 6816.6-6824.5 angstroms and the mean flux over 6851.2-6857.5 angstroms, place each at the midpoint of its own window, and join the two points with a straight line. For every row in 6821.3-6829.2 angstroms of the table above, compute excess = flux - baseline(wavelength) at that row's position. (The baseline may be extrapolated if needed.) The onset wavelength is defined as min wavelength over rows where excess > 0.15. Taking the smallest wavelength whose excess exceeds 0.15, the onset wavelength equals 6826.82 angstroms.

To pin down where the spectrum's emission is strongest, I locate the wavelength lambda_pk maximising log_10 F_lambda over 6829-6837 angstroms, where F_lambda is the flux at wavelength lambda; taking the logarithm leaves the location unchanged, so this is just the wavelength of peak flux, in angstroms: 6836.26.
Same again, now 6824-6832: 6831.54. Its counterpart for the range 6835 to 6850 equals 6836.26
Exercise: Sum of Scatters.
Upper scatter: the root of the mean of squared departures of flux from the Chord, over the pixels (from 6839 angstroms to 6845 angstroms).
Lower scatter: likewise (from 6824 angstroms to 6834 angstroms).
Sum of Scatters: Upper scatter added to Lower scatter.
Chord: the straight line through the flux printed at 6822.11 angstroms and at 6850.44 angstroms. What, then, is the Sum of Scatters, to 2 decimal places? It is 1.33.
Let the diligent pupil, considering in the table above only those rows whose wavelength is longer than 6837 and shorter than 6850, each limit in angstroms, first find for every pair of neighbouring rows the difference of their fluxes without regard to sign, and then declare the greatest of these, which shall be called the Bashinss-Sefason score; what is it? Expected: 1.70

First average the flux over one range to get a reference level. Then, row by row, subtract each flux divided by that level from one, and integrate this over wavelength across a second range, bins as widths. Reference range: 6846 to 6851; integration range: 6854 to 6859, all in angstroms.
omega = 0.19 angstroms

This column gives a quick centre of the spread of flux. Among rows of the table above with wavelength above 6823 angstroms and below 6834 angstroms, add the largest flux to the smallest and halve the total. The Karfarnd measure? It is 23.60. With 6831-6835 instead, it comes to 23.70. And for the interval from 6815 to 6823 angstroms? 24.05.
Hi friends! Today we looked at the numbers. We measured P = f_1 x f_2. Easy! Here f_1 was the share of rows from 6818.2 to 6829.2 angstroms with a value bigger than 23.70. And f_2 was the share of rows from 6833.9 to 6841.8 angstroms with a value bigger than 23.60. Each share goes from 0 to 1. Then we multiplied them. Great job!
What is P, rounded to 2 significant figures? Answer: 0.34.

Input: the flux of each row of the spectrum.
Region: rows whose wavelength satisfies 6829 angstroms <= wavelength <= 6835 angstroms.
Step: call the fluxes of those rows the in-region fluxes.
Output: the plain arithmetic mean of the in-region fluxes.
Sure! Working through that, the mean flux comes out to 23.7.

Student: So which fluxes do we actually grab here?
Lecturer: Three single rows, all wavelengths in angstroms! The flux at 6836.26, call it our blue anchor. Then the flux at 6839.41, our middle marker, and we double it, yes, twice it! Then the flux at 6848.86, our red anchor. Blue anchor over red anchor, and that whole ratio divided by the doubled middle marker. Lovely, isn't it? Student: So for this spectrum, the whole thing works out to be 0.0220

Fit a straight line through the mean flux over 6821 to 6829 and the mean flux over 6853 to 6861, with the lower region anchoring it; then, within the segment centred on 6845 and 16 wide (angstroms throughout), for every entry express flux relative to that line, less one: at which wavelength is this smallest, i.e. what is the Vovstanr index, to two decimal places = 6842.56 angstroms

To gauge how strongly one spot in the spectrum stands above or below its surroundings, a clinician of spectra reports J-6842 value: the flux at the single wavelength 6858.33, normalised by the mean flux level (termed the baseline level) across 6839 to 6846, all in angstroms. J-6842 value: 0.98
